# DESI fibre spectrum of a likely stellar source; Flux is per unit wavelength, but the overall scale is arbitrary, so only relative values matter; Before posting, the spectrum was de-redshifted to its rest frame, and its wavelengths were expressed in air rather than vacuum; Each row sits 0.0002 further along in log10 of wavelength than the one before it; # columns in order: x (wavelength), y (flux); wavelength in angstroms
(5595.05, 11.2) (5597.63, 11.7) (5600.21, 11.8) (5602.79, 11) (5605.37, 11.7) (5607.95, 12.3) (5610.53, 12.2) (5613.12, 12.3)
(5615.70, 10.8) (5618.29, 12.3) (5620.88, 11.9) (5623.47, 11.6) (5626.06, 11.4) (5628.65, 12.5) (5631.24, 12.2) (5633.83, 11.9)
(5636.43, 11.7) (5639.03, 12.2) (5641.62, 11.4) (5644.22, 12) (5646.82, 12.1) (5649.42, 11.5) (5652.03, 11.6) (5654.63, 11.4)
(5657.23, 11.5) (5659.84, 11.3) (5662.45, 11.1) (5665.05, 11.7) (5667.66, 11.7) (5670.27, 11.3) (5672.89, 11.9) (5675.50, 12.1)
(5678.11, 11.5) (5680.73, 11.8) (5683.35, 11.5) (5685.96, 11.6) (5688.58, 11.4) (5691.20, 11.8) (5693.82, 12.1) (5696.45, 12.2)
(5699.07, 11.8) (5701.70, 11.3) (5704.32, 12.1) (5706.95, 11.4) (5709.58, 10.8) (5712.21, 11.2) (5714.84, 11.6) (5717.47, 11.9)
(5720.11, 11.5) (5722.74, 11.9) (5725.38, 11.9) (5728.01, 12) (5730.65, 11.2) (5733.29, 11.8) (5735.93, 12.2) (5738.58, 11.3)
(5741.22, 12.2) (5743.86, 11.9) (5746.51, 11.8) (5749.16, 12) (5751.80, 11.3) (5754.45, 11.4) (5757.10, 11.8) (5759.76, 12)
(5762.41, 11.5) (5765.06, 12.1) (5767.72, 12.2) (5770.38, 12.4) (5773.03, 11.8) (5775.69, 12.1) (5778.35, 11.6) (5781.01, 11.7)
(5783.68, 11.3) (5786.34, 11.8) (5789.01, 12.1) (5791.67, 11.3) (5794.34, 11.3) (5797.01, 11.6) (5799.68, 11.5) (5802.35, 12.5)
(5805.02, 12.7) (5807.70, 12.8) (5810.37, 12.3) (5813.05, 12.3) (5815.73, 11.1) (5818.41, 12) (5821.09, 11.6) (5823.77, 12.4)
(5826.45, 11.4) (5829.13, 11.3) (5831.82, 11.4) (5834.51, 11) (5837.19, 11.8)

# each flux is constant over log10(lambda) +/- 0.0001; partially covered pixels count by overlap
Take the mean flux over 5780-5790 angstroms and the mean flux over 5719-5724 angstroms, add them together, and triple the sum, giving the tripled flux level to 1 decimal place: 70.3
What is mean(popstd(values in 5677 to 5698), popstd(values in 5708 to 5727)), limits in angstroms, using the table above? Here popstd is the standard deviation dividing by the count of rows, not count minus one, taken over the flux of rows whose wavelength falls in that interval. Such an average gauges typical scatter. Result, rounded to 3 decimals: 0.331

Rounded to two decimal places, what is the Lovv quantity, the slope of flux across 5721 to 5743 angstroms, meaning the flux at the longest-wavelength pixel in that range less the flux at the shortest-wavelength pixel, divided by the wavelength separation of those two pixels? 0.02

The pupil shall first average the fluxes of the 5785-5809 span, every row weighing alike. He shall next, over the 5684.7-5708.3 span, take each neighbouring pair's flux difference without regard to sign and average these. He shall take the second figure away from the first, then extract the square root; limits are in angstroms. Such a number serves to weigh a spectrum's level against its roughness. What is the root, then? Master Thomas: 3.40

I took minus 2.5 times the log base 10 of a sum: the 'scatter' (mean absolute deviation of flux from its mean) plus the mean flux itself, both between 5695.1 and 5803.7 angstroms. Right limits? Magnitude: -2.70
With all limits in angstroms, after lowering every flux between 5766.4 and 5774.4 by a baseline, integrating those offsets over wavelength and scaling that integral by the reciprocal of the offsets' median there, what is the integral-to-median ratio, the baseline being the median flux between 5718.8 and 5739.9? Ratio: 6.5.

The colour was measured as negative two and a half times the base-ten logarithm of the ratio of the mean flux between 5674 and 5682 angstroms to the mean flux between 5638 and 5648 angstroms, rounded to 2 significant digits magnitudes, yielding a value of 0.011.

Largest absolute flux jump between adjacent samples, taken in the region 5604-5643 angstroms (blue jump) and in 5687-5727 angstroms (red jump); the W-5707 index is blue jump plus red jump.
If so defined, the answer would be 2.30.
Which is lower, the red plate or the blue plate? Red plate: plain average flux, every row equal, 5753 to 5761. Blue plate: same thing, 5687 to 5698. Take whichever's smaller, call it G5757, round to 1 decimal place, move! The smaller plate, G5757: 11.7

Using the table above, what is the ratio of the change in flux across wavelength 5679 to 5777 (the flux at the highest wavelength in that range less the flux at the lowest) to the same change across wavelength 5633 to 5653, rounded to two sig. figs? -1.0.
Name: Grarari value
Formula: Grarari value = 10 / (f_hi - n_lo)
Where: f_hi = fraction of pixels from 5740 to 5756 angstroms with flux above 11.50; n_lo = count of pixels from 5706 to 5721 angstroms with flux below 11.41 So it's -4.3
